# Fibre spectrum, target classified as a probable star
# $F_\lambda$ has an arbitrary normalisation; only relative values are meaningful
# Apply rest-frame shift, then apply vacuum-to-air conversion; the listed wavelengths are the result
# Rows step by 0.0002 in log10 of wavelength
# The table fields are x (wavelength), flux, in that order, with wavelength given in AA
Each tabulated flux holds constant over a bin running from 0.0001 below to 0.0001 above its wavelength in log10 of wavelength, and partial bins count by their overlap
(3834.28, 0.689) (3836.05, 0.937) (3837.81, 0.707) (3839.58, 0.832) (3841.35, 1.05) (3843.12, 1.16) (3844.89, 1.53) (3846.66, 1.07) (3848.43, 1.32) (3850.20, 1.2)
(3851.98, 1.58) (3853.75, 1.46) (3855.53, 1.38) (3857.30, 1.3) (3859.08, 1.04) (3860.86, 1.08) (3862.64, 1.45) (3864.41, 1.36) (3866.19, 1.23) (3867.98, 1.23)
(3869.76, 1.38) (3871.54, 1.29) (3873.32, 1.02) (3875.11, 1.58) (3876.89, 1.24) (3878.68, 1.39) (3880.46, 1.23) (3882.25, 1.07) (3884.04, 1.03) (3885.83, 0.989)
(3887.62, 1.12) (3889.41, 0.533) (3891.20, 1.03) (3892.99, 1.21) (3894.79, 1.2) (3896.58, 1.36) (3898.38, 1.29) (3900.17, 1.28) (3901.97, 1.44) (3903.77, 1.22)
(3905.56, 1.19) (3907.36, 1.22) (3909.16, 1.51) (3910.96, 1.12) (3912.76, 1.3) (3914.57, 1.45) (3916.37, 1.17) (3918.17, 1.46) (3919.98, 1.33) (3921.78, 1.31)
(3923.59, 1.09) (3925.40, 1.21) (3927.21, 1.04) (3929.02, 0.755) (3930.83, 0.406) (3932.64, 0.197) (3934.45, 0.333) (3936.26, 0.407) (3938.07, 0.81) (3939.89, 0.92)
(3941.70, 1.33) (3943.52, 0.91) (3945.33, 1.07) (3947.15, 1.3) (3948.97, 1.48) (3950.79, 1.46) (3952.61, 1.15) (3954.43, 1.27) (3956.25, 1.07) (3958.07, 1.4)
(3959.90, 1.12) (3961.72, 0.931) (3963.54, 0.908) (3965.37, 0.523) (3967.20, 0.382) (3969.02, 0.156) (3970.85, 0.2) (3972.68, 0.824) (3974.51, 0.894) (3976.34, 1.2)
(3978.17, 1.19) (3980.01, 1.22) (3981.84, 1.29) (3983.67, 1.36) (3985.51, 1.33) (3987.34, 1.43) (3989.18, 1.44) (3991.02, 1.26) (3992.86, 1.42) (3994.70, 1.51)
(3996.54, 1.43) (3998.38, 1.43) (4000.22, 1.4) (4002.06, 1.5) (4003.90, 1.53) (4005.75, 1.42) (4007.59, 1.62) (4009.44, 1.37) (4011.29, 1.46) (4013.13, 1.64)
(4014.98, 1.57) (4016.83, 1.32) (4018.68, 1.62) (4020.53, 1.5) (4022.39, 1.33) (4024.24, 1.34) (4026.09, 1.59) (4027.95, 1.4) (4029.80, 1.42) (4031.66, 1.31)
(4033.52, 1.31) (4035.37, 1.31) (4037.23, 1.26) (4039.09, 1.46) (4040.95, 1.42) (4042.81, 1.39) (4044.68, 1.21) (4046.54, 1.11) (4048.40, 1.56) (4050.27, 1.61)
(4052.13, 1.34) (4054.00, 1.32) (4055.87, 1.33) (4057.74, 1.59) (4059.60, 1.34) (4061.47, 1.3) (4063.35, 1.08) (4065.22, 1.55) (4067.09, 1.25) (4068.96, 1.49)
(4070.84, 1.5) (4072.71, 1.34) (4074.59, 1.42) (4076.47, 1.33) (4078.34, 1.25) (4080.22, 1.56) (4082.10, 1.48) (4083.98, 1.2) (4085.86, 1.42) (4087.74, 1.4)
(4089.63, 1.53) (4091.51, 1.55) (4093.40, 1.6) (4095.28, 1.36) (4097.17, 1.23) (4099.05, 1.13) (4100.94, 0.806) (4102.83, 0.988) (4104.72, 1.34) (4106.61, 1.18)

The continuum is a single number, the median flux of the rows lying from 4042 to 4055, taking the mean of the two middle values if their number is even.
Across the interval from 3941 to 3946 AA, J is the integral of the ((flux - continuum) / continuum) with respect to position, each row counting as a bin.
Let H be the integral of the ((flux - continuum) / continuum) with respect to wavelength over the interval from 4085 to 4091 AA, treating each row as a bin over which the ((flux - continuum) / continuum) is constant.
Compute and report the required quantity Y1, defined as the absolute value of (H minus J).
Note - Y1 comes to 1.4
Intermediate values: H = 0.5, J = -0.91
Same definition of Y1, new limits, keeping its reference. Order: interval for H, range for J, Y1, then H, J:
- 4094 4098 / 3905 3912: 0.3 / -0.1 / -0.40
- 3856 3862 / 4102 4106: 0.3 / -0.8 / -0.51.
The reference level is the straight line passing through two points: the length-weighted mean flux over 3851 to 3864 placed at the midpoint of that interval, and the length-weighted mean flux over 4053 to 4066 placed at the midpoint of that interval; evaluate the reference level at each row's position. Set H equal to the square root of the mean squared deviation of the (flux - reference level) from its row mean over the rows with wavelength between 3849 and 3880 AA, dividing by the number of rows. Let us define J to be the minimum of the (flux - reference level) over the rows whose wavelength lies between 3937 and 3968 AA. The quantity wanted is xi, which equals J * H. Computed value -0.16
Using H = 0.162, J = -0.96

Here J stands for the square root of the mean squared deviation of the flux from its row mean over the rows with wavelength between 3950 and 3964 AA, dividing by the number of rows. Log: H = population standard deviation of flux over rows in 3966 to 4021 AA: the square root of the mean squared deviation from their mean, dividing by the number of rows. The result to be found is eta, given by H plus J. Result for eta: 0.6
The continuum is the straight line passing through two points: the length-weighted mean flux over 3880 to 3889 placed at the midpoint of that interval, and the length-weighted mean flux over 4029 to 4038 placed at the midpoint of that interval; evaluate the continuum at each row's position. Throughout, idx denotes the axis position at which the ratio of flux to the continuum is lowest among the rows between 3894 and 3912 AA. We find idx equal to 3910.96 AA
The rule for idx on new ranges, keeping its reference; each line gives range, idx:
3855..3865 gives 3859.08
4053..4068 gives 4063.35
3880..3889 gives 3885.83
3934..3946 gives 3934.45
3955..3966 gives 3965.37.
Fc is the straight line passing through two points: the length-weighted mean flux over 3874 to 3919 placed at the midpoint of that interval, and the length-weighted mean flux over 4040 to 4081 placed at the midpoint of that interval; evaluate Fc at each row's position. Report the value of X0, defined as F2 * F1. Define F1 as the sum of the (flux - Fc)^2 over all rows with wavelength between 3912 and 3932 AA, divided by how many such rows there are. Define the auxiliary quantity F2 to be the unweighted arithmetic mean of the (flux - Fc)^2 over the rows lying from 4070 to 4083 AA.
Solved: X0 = 0.0011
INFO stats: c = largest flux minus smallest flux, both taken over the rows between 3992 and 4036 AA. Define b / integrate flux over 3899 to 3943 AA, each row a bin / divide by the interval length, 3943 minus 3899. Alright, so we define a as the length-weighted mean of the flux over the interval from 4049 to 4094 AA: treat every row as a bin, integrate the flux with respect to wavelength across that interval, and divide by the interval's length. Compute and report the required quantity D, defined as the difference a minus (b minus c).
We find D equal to 0.68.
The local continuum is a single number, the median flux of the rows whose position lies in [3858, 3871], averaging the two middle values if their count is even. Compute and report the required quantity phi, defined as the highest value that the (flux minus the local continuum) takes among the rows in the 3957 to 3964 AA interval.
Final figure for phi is 0.17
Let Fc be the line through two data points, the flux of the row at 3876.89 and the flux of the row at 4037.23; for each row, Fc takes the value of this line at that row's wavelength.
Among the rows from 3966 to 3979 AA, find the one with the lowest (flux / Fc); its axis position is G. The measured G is 3969.02 AA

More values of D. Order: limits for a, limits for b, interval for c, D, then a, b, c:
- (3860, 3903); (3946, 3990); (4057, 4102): 0.94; 1.21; 1.1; 0.79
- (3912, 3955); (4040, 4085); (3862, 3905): 0.72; 1.05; 1.4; 1.05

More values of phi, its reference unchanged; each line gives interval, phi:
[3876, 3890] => 0.16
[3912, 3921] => 0.23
